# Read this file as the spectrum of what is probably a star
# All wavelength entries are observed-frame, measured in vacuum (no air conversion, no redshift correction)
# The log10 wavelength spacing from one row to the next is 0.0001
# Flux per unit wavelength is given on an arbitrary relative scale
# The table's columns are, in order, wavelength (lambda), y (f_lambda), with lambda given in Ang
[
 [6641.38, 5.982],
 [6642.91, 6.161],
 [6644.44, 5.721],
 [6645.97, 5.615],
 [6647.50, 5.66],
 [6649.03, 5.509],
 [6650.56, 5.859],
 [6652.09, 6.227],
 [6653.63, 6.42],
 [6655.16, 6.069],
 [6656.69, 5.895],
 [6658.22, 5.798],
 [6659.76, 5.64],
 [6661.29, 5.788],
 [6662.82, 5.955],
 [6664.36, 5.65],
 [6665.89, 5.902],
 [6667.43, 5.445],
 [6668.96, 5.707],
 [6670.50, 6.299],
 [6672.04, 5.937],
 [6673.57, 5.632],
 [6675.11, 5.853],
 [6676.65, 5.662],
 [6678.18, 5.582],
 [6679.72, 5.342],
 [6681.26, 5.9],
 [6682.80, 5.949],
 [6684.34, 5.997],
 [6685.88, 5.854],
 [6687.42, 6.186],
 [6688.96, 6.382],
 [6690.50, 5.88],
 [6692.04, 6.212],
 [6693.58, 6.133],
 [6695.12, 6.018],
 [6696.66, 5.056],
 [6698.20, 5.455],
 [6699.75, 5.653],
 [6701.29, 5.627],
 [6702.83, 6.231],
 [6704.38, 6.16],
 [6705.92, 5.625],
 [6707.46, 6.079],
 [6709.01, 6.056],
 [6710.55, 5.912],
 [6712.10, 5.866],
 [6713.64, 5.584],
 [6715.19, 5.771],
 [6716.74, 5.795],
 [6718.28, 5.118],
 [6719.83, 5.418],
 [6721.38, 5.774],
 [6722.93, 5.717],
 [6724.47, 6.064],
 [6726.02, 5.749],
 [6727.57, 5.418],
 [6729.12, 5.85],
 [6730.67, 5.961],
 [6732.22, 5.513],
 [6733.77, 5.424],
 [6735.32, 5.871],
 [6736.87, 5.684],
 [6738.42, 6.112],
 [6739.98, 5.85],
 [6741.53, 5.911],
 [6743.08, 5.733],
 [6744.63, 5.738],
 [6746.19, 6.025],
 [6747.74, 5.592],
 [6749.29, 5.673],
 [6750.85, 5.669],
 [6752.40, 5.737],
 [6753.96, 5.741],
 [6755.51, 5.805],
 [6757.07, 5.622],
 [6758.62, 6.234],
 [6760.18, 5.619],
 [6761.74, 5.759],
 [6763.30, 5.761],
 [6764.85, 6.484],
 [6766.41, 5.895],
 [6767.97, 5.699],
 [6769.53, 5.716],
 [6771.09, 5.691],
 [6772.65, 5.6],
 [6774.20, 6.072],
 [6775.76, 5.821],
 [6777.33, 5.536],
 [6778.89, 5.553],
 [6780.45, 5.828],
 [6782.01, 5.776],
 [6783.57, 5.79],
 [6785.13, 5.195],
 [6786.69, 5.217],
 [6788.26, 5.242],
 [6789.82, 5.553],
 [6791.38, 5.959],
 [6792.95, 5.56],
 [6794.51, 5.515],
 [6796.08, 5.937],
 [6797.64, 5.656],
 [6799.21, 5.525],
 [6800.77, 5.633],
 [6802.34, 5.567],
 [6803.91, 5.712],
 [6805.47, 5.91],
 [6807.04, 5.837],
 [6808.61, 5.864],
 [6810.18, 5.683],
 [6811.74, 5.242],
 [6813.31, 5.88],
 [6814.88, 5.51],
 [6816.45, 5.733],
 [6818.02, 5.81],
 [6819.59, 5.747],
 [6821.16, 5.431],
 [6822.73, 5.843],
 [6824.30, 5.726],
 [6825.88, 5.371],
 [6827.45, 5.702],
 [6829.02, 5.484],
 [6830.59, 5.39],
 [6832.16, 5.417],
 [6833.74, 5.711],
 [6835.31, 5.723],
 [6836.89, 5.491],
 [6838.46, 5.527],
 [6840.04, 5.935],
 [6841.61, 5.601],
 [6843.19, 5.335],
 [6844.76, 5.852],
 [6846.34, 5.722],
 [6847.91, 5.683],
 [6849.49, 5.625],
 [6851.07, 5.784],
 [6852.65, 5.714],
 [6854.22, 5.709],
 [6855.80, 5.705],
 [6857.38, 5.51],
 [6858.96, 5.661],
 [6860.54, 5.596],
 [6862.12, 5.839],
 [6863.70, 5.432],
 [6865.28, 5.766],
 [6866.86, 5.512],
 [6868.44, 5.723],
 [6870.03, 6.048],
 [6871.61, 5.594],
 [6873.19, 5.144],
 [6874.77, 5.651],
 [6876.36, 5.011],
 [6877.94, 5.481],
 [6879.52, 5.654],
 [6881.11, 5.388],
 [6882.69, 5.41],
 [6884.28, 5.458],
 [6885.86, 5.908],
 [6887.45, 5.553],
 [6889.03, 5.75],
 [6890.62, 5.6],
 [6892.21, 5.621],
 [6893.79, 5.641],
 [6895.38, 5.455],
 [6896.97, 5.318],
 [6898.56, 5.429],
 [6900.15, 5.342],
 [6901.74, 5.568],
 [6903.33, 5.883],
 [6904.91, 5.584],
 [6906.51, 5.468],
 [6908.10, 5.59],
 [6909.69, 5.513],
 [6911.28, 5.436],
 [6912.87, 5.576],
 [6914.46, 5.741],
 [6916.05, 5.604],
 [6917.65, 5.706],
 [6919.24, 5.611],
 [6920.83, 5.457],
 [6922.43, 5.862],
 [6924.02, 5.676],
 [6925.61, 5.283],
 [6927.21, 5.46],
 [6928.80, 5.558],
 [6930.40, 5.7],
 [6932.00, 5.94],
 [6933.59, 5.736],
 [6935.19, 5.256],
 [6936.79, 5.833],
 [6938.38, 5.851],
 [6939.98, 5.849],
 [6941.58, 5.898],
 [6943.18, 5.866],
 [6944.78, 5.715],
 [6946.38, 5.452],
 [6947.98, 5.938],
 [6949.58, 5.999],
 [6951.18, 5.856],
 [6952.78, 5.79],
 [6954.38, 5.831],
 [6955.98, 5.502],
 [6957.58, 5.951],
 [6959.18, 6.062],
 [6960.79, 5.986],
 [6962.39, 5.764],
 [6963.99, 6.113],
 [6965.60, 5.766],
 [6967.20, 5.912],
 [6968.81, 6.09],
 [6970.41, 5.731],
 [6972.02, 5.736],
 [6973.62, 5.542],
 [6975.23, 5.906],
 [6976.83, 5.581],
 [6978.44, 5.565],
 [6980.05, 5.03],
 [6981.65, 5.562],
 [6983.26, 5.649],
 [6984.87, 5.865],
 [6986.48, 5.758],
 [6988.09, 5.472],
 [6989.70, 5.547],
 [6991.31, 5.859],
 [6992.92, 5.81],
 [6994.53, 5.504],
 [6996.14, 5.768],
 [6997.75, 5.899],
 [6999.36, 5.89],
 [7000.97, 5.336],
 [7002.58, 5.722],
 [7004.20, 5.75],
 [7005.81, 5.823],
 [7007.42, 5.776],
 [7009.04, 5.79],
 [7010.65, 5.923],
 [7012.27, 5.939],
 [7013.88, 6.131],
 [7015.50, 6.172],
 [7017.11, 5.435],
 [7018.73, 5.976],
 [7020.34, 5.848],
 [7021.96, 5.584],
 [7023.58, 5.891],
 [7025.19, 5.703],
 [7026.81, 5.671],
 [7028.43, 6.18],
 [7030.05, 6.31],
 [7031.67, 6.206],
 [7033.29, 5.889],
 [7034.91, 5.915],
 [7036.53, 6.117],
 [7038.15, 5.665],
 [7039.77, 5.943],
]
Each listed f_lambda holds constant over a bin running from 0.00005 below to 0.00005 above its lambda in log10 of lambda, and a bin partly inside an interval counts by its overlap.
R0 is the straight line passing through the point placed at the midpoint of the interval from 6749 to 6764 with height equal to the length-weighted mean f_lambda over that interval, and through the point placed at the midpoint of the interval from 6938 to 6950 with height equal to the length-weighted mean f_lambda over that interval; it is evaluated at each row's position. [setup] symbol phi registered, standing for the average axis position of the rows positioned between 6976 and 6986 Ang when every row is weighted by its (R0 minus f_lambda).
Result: 6979.8 Ang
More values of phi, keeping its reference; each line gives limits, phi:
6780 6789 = 6787.0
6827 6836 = 6830.9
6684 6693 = 6688.7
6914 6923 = 6918.4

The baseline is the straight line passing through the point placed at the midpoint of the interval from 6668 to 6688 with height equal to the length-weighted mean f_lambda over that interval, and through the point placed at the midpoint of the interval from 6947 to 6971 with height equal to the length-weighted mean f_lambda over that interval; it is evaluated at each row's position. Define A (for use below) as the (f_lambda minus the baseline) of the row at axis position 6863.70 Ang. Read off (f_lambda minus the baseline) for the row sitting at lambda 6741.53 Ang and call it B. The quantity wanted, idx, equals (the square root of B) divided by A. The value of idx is -0.6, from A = -0.4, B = 0.07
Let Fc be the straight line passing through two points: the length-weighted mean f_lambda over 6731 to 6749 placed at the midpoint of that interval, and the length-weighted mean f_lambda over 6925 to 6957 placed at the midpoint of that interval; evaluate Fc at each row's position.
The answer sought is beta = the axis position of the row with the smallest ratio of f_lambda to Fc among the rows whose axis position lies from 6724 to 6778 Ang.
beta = 6727.57 Ang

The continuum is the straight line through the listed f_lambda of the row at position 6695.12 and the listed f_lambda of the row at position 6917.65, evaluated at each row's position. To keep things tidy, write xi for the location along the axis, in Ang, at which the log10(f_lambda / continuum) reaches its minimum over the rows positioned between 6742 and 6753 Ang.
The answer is 6747.74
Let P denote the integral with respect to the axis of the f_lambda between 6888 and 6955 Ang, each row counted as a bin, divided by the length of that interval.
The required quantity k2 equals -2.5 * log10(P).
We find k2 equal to -1.88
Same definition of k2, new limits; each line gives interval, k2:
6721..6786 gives -1.90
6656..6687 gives -1.91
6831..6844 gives -1.87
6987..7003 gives -1.89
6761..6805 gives -1.89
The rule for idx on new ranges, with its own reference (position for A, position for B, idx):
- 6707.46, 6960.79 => 1.3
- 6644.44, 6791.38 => -3.2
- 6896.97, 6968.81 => -0.8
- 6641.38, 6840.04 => 1.7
